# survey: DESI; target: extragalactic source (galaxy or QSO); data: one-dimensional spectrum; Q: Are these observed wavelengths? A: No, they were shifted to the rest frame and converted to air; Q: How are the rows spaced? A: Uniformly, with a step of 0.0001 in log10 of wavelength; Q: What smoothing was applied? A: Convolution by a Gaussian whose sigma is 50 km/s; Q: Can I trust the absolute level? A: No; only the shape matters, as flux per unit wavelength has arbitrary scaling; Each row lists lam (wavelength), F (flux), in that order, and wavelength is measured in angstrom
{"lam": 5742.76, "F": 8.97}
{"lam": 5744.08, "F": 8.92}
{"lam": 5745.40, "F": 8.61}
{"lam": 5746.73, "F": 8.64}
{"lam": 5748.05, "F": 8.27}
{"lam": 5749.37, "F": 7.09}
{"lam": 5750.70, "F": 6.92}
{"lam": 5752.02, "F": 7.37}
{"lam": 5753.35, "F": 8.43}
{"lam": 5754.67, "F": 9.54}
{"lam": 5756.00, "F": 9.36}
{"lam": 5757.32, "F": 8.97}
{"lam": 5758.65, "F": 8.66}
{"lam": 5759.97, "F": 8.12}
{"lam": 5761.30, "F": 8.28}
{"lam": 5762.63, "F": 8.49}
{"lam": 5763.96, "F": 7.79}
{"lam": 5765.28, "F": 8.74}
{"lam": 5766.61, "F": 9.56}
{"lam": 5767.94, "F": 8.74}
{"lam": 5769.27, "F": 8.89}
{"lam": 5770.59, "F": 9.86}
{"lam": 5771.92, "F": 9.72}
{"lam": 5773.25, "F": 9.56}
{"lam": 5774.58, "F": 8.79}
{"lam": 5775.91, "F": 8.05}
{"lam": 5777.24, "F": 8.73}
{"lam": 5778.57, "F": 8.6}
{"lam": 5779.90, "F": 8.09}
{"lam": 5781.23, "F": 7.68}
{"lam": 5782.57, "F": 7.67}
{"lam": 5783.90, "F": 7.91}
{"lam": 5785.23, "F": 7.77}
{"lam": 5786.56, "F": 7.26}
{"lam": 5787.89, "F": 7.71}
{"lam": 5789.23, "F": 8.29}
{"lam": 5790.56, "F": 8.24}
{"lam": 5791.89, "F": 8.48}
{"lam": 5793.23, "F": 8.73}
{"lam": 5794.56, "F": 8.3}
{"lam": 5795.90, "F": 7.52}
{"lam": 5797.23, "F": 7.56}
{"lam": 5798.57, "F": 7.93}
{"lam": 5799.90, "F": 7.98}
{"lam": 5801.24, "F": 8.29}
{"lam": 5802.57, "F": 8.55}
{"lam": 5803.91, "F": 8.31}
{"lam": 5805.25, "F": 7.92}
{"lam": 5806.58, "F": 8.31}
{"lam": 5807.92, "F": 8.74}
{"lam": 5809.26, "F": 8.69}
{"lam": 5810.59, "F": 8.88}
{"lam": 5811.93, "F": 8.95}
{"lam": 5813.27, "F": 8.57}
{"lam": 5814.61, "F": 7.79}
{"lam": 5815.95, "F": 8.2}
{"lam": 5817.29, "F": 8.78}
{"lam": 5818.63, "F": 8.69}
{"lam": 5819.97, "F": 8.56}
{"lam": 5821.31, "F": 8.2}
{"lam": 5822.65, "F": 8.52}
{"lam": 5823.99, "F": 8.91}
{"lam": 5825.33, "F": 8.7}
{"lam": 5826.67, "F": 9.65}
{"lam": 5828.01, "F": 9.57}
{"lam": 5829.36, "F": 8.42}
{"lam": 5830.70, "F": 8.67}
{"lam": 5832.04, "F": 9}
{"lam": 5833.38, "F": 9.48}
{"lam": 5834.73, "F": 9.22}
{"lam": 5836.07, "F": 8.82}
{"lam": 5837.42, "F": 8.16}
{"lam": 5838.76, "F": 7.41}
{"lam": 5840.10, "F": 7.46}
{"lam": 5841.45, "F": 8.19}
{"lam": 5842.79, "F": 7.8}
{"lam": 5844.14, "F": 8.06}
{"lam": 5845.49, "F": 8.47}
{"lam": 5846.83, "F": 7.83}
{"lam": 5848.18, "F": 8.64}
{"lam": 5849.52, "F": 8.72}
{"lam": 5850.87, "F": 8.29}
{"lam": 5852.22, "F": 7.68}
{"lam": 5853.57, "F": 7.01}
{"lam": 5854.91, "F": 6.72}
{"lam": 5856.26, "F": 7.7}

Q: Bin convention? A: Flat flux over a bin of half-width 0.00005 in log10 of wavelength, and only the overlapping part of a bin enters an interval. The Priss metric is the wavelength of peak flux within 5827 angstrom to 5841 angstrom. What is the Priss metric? 5828.01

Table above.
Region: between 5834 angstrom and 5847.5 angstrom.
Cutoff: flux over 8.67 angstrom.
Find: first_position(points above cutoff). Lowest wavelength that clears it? 5834.73 angstrom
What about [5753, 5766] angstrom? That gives 5754.67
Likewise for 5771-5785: 5771.92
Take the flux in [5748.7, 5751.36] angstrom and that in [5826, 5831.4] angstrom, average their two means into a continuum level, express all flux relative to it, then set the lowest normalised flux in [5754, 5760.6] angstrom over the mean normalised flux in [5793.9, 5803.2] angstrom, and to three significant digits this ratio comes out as 1.01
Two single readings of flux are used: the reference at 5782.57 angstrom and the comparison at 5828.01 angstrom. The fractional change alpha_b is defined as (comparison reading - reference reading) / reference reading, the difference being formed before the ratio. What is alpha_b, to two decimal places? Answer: 0.25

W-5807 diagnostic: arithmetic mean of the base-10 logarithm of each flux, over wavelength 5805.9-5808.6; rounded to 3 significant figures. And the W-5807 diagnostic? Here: 0.931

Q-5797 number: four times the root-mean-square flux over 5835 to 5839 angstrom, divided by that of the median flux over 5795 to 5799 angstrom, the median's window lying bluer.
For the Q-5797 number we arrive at 4.31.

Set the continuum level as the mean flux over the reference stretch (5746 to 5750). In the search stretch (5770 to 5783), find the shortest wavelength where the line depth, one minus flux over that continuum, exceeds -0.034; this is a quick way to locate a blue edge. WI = 5775.91 angstrom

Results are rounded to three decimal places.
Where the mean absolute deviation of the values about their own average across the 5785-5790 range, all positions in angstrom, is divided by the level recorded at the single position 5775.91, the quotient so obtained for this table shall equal 0.034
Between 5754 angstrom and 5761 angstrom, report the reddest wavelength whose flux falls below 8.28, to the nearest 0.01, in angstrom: 5759.97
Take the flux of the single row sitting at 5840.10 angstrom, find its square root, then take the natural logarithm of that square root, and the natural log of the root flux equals 1.00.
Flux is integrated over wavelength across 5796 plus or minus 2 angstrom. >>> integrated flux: 31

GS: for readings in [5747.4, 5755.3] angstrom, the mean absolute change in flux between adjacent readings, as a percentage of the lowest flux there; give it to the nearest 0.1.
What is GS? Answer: 11.5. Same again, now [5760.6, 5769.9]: 7.8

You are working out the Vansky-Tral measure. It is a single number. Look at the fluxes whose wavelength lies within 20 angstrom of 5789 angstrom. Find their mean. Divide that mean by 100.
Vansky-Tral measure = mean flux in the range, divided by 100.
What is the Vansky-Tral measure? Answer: 0.083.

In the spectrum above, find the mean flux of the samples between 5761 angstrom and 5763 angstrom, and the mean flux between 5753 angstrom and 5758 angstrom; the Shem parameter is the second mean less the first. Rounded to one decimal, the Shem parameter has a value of 0.7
